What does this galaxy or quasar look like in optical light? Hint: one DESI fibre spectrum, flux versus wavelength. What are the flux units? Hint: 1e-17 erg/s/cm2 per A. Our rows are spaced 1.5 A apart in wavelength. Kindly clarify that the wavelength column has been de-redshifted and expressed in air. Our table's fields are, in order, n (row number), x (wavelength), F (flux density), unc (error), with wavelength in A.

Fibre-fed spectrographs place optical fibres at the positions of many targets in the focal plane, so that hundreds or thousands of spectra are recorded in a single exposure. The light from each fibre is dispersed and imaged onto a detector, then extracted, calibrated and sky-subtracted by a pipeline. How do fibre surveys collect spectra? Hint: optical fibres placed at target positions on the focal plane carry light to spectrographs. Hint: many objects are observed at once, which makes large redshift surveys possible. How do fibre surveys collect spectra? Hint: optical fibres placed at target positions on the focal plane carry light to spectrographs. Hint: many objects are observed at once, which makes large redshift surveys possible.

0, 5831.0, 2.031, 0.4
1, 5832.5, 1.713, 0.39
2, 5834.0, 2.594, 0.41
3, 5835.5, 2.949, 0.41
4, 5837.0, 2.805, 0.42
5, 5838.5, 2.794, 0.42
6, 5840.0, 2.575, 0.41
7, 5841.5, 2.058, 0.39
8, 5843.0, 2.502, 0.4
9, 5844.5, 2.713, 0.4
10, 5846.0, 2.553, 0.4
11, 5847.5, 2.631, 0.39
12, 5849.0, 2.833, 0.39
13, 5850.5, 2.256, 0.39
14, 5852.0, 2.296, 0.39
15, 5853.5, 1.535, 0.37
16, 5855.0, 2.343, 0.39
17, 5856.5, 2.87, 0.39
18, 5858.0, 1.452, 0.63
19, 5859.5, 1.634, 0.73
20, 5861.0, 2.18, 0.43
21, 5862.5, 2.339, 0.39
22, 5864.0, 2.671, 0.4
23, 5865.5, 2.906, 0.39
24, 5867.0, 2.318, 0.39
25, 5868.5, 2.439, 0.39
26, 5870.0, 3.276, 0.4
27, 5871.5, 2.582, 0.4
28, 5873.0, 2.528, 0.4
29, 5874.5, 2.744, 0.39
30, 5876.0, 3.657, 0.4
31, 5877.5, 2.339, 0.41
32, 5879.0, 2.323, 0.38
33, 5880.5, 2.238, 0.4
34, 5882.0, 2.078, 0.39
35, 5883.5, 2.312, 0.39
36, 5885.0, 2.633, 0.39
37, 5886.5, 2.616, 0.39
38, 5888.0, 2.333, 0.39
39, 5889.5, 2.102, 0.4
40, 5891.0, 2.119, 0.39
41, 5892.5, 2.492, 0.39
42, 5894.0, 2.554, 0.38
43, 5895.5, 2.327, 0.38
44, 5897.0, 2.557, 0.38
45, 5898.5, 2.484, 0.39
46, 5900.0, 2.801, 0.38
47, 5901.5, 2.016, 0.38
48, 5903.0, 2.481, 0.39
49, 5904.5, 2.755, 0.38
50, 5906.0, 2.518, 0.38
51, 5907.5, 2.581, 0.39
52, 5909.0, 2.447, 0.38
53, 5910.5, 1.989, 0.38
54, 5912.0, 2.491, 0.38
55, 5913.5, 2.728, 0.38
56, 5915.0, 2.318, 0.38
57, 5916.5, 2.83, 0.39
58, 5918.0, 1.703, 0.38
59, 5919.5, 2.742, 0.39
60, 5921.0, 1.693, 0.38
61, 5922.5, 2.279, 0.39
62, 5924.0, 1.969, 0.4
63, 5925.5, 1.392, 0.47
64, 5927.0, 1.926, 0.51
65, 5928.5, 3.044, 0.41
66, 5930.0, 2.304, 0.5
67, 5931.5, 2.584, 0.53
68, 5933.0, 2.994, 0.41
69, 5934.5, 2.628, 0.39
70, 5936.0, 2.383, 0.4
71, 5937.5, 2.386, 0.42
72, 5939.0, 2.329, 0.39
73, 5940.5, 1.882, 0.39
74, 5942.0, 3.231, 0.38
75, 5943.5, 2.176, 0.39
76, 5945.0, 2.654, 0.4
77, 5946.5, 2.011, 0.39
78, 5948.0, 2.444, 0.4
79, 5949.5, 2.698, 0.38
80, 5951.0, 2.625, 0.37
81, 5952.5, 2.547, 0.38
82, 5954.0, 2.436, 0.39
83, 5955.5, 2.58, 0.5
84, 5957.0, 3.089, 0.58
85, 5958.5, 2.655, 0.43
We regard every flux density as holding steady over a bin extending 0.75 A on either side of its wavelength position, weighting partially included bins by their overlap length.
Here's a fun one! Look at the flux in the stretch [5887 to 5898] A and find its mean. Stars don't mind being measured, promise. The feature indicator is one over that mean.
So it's 0.42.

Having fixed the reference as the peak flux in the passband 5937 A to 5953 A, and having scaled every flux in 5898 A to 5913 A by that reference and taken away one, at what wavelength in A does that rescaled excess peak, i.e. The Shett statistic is 5900.0 A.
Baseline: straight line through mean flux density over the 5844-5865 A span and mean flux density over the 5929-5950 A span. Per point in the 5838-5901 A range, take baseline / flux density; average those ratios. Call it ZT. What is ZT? 0.98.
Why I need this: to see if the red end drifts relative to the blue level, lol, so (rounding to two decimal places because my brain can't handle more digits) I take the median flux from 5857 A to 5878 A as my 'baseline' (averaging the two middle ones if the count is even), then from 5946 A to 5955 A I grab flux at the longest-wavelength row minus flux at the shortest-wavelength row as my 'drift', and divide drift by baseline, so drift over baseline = 0.17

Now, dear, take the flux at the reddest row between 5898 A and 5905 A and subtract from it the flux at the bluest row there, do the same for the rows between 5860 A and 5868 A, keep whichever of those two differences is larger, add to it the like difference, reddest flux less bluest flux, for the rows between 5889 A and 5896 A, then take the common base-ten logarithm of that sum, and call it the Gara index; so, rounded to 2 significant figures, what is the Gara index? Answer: -0.30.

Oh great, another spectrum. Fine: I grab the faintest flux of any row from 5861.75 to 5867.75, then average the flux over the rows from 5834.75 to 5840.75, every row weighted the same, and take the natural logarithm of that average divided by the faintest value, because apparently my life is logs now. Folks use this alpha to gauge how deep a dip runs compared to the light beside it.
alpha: 0.18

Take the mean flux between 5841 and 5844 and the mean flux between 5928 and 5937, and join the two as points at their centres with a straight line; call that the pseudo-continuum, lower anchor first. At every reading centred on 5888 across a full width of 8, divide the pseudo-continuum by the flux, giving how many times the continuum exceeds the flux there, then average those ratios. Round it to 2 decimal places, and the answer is 1.06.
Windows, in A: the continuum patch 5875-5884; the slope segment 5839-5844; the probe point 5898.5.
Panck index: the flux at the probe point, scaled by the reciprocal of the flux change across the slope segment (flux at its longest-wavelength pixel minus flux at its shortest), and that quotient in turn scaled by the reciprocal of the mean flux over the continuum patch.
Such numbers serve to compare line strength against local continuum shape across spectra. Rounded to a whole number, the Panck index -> -14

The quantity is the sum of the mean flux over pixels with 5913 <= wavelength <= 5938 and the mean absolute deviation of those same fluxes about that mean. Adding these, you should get 2.72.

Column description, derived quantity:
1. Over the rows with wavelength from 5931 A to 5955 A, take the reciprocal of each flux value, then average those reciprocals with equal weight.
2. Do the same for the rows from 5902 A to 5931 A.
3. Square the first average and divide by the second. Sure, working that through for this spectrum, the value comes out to 0.37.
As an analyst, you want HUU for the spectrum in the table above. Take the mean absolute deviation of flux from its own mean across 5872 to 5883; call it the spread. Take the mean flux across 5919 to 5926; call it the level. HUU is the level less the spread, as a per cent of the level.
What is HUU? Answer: 82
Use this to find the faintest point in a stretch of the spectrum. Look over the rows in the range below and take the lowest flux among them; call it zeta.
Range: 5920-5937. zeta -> 1.392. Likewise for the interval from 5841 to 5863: 1.452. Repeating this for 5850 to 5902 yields 1.452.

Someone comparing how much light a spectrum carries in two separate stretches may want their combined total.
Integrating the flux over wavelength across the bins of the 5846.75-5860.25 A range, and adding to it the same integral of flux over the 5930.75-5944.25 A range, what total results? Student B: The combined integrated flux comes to 63.7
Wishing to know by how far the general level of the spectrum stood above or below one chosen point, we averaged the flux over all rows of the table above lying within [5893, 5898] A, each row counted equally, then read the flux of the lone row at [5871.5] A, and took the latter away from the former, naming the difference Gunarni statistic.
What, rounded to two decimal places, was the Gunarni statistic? -0.10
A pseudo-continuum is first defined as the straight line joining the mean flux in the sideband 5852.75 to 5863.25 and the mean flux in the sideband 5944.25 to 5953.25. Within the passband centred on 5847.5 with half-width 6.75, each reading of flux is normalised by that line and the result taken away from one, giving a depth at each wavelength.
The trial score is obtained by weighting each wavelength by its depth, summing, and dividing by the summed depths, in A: 5845.8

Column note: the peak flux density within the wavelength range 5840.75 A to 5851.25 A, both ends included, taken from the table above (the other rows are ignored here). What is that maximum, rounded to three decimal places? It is 2.833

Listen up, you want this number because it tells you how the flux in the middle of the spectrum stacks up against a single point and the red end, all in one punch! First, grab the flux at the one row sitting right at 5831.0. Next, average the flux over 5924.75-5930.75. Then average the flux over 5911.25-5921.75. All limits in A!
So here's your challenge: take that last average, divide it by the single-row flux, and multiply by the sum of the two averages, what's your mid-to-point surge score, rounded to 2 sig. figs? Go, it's 5.3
